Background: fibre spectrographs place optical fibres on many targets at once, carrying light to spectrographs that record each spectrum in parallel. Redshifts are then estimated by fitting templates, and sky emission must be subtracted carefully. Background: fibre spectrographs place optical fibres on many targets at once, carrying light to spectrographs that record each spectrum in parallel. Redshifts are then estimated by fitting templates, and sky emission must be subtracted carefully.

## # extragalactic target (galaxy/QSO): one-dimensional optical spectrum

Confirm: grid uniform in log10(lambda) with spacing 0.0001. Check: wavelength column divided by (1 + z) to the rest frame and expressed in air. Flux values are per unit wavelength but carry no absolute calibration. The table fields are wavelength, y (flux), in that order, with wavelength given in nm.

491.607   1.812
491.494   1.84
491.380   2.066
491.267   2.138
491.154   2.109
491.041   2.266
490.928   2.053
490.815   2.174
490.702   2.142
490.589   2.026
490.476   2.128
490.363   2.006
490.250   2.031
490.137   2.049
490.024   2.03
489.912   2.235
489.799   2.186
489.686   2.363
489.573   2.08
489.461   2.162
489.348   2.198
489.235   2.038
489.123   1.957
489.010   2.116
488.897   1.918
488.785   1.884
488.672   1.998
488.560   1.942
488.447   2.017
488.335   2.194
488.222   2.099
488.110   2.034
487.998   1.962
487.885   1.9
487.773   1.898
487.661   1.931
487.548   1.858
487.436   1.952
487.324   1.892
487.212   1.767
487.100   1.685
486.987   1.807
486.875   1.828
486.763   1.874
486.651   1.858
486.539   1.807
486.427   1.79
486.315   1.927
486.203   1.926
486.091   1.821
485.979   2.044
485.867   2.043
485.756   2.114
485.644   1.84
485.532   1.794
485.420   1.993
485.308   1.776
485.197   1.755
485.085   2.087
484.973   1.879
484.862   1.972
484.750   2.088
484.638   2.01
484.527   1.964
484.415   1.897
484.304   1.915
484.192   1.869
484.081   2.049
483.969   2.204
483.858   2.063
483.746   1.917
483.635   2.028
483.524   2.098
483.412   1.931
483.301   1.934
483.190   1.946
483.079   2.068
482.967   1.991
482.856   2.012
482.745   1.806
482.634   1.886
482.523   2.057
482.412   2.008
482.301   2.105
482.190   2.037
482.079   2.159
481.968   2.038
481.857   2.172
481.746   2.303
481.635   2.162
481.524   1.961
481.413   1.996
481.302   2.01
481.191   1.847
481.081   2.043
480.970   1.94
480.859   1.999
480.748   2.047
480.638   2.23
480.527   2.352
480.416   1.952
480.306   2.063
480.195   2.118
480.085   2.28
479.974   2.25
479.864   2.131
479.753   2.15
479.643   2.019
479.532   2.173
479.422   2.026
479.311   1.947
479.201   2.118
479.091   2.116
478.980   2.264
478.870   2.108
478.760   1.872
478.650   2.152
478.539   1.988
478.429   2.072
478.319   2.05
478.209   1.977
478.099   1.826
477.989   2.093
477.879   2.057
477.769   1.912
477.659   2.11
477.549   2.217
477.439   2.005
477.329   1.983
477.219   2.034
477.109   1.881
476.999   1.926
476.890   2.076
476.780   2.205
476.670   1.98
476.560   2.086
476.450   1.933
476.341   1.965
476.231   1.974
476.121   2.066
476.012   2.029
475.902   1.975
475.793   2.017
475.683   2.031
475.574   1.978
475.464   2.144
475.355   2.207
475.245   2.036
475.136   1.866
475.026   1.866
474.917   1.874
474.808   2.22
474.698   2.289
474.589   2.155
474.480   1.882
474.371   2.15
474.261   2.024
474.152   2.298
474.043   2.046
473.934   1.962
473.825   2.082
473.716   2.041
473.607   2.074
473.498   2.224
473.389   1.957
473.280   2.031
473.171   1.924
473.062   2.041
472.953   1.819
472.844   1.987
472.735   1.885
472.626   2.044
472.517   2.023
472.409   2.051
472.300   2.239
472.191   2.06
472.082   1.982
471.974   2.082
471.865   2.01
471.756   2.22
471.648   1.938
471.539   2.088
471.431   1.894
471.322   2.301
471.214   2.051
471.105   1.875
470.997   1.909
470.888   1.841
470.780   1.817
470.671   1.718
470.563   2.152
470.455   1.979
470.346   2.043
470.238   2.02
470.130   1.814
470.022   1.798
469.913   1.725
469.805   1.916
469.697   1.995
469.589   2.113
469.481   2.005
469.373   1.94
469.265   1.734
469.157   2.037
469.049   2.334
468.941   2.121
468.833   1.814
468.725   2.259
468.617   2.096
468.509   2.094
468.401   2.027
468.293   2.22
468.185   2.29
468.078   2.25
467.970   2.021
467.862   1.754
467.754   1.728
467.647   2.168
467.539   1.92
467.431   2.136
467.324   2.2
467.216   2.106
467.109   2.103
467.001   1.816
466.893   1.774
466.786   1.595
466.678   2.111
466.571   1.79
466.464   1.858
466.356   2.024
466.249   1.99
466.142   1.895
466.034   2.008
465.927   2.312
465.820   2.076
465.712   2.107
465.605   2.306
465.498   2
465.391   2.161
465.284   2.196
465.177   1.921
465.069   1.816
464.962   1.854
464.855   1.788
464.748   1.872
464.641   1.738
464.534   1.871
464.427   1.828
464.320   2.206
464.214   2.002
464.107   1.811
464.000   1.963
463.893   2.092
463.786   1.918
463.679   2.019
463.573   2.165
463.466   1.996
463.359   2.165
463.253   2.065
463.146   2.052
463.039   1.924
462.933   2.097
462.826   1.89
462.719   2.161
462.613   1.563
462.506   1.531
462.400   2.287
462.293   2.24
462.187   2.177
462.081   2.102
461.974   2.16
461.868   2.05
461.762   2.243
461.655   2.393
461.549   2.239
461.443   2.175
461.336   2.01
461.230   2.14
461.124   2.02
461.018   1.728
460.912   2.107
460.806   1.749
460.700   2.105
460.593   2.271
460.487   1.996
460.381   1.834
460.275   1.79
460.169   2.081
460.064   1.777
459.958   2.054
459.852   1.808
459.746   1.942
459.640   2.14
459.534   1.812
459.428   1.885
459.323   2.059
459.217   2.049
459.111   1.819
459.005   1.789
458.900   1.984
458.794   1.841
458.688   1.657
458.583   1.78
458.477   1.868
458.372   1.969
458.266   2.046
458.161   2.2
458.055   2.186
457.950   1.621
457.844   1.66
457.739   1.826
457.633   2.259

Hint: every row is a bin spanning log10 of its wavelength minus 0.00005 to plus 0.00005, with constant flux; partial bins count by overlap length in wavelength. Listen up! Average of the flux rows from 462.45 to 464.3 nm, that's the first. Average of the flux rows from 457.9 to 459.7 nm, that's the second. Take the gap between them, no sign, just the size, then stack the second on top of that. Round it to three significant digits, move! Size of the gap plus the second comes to 1.97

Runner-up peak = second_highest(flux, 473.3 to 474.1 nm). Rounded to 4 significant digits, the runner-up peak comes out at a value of 2.082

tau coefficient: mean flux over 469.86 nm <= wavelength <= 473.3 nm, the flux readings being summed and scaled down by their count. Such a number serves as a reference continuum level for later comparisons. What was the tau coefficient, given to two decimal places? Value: 1.98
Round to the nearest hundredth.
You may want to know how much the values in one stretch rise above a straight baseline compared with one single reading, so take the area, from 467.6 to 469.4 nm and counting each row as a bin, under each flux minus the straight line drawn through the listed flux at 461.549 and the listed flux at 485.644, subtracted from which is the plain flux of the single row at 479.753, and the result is -2.28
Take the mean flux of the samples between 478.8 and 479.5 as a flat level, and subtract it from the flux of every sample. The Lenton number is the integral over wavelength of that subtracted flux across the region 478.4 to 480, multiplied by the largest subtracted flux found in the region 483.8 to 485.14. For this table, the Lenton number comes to -0.001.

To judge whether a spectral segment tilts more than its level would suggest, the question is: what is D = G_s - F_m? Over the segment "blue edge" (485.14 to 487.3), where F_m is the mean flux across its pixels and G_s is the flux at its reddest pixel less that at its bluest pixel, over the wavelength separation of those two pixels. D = -1.9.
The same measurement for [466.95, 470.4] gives -2.0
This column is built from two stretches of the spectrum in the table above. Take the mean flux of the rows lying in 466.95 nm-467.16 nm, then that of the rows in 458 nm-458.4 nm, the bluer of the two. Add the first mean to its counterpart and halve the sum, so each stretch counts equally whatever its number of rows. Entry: 2.03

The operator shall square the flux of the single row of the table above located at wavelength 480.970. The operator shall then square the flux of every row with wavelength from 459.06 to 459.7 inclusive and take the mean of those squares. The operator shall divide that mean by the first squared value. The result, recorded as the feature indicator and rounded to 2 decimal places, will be 1.03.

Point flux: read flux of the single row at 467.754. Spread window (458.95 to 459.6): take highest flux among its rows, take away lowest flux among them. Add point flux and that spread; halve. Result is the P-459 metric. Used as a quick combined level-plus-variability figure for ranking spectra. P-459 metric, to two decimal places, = 1.00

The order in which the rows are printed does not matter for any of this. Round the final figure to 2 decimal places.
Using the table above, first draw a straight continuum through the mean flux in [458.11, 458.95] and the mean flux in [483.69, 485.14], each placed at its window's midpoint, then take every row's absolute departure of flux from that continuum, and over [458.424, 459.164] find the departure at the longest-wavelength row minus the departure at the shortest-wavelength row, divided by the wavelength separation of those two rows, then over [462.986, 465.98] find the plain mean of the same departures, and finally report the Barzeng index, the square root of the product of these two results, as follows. 0.11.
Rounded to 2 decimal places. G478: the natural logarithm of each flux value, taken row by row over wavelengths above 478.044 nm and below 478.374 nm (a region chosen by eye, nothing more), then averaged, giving 0.67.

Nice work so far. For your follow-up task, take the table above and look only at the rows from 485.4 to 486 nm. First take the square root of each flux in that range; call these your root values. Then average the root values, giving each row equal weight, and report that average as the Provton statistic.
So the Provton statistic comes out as 1.40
